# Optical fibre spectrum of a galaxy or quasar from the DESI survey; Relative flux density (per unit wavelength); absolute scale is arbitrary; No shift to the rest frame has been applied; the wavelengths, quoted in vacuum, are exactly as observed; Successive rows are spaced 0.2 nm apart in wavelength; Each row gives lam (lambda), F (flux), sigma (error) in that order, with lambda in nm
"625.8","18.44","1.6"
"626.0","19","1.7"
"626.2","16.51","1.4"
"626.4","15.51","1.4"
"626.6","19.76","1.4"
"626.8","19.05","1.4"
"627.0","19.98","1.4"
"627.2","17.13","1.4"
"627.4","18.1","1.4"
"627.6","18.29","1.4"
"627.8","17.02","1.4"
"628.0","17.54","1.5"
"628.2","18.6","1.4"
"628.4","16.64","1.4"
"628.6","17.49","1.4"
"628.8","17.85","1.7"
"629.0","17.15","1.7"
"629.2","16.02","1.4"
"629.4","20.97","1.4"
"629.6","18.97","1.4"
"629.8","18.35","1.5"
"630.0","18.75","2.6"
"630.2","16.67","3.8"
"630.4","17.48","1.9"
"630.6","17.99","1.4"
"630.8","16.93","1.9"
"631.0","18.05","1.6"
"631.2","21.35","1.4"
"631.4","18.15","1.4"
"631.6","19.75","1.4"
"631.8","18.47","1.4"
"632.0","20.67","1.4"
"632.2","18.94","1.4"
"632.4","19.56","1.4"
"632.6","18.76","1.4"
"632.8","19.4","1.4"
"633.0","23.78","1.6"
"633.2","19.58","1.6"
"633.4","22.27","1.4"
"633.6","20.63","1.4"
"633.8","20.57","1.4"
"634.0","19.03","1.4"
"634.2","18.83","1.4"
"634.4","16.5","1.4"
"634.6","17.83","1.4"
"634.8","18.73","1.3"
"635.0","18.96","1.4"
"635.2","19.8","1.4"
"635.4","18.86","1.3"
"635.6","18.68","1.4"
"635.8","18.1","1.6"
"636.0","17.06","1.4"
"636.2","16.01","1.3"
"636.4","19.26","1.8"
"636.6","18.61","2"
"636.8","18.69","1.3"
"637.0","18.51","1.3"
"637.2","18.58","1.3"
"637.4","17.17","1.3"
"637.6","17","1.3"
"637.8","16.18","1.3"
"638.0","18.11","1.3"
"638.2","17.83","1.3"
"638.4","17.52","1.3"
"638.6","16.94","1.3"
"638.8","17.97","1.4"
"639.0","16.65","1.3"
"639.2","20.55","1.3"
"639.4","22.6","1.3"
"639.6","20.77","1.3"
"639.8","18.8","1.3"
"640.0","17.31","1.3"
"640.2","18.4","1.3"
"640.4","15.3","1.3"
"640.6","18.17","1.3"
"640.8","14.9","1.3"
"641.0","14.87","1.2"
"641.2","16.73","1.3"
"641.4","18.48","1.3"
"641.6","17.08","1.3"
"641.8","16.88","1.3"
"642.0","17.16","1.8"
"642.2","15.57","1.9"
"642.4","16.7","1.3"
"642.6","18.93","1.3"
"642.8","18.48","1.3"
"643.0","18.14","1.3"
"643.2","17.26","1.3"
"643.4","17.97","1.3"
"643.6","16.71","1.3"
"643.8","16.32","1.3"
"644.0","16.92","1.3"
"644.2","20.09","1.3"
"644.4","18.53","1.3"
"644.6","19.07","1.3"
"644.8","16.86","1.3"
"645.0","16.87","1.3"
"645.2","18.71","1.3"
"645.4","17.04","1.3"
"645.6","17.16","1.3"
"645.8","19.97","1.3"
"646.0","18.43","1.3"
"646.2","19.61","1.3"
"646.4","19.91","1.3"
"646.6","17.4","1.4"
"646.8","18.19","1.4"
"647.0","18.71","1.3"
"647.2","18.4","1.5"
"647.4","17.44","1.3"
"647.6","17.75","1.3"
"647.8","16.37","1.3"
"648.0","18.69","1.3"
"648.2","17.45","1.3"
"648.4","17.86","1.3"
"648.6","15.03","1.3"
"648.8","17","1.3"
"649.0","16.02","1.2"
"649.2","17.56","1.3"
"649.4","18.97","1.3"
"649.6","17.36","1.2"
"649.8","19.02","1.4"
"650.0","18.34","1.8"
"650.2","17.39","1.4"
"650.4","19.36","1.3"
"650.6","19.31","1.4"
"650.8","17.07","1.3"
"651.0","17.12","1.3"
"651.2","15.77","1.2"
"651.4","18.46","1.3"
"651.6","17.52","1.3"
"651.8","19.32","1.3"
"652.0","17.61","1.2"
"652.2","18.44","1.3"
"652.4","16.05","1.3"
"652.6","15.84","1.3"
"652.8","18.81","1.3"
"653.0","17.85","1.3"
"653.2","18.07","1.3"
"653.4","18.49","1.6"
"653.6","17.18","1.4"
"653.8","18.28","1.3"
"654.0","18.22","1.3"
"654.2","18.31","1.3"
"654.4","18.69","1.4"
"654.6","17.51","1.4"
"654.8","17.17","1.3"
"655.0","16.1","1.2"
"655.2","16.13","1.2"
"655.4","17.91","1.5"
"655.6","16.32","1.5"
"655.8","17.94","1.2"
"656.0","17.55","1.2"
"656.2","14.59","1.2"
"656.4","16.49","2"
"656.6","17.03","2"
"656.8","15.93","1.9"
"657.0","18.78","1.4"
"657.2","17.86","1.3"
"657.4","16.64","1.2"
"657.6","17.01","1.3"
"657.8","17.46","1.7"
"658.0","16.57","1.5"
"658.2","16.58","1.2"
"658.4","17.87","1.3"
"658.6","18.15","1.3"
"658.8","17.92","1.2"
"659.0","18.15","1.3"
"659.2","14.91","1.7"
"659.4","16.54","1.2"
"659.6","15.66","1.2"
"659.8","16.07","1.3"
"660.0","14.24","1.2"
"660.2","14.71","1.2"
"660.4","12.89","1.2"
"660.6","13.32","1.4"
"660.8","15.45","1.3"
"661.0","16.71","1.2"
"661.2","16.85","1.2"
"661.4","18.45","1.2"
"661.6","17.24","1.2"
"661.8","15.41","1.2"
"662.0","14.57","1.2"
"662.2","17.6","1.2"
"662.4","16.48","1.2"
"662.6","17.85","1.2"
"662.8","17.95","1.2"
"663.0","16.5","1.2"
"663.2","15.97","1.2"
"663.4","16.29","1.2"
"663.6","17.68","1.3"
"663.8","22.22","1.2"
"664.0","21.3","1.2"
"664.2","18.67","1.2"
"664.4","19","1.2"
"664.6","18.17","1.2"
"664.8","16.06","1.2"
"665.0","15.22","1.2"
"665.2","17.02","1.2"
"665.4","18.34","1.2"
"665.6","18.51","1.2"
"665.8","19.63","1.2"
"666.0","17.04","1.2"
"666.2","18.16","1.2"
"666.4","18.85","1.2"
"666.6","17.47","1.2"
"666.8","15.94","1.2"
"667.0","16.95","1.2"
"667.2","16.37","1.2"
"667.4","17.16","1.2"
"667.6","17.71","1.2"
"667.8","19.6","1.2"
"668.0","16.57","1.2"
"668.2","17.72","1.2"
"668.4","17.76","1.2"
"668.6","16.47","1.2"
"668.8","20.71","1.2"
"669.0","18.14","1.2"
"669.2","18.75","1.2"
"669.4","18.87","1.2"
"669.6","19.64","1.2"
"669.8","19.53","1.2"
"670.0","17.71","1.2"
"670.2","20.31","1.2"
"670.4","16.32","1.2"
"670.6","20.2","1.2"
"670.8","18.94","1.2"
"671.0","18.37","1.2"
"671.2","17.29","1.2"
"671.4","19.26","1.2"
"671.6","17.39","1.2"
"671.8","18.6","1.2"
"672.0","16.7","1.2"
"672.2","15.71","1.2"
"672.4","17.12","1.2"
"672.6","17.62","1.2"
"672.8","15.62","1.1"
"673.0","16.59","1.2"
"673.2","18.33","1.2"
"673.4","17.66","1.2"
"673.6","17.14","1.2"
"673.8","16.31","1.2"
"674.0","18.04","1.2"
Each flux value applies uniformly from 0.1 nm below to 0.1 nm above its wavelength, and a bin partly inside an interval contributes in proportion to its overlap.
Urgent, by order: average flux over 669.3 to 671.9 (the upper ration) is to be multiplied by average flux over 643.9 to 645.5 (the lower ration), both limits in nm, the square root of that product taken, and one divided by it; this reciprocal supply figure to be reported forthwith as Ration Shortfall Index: 0.0546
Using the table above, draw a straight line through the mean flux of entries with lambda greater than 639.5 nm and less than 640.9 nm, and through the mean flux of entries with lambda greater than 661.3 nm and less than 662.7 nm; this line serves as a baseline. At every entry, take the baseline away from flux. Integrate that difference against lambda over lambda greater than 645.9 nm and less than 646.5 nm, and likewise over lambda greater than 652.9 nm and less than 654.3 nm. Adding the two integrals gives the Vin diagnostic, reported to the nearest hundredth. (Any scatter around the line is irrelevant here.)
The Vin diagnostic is 2.43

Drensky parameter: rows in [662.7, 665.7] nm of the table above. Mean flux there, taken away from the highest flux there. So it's 4.29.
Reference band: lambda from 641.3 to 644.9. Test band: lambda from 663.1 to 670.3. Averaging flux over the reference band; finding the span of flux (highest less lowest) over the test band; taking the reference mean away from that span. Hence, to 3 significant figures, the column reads -10.6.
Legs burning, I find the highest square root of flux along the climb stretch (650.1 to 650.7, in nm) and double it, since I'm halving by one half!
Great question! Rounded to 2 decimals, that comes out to 8.80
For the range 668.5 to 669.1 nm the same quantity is 9.10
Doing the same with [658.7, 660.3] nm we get 8.52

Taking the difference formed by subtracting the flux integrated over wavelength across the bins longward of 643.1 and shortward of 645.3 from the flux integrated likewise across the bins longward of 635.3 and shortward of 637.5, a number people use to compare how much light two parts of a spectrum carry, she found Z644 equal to 1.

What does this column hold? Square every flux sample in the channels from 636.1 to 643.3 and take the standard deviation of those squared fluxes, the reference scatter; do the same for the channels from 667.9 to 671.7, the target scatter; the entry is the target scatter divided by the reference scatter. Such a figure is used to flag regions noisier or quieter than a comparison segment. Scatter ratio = 0.8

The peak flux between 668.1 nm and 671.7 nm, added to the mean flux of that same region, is 39.2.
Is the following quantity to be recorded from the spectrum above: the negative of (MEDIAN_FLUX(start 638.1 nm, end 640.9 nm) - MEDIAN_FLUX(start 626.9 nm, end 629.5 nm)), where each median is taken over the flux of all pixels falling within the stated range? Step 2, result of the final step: -0.36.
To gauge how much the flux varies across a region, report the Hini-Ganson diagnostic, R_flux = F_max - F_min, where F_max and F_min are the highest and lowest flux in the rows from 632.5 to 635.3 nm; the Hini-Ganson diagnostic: 7.3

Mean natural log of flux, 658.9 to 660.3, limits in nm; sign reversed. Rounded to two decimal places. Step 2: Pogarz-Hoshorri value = -2.75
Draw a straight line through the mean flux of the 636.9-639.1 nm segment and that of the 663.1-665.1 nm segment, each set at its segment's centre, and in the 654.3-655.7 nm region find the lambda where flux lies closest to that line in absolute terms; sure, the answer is 655.4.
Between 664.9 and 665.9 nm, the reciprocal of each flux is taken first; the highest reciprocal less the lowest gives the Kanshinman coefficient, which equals 0.015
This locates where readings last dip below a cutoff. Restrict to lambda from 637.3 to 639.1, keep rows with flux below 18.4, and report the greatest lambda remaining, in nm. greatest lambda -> 639.0 nm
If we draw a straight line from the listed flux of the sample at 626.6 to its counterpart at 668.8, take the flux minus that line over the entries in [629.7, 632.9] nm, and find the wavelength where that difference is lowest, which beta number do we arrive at 630.2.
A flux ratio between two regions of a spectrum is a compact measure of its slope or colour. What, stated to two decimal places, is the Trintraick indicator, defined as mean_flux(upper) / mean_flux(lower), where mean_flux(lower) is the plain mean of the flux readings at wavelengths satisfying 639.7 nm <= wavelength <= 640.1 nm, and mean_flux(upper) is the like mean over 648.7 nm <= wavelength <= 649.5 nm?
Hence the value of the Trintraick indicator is 0.96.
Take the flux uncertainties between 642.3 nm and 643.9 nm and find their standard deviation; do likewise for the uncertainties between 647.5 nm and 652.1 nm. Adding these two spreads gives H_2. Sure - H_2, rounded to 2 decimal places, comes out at 0.12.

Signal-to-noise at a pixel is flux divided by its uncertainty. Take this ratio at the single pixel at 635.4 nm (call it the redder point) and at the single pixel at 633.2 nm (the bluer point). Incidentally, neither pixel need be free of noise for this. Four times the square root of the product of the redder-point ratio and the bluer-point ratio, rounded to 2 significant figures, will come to 53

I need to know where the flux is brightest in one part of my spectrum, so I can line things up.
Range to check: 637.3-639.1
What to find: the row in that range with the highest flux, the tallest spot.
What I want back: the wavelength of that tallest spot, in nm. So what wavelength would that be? 638.0 nm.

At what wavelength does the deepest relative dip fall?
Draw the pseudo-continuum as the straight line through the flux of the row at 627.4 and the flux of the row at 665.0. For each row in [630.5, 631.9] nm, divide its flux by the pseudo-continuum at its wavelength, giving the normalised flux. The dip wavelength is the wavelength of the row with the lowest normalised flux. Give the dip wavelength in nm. 630.8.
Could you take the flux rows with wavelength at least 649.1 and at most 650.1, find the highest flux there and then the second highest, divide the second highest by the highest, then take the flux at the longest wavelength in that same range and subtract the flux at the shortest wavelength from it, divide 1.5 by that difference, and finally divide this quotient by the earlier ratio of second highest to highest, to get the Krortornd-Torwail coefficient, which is 2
